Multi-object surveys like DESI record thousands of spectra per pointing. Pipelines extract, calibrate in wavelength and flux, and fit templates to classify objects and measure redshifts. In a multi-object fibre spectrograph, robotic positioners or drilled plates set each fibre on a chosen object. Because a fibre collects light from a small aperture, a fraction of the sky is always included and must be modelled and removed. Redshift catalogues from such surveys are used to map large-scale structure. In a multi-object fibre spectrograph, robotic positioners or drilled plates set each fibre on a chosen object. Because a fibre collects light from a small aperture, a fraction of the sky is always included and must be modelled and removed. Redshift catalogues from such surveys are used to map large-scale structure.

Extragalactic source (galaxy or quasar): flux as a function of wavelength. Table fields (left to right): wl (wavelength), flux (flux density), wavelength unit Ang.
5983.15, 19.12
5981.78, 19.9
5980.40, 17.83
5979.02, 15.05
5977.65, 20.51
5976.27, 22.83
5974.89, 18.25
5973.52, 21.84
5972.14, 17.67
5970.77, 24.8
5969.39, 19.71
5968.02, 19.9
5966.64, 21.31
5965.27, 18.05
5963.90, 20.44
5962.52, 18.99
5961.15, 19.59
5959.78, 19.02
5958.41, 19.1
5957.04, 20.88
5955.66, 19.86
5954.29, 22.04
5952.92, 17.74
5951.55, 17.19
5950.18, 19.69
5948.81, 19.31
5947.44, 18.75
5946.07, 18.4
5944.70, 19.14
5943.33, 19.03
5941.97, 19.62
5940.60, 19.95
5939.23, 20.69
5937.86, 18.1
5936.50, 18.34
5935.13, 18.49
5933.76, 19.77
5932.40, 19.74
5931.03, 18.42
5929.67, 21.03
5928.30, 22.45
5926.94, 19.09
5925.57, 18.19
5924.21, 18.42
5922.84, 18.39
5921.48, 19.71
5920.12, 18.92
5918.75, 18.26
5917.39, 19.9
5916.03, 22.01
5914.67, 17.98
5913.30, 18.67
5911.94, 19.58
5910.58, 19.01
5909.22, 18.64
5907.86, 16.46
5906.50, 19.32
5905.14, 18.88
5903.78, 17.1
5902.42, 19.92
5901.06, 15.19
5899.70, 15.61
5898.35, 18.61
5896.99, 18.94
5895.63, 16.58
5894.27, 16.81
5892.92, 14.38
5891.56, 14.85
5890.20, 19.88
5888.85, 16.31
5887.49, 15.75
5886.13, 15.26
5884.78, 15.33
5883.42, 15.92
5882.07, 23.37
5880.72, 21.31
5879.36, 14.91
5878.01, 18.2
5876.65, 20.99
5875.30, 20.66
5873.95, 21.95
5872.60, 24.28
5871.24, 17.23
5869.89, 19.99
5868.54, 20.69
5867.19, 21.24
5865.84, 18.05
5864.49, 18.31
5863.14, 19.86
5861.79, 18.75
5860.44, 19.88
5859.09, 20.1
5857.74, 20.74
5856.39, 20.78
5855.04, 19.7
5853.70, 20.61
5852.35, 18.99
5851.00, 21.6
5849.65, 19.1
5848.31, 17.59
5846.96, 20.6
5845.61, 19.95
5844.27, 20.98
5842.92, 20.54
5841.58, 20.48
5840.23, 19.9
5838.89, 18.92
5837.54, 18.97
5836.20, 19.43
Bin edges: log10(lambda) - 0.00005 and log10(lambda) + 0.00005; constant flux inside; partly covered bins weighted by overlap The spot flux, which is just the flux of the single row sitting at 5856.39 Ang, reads 20.78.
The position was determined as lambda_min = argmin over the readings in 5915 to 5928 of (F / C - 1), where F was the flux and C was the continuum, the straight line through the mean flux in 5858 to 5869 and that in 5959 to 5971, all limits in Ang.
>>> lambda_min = 5925.57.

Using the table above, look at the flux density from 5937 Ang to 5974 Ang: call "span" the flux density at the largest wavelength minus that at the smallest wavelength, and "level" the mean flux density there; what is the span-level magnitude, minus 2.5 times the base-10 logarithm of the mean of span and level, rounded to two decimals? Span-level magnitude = -2.67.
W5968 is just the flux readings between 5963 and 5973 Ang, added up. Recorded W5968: 142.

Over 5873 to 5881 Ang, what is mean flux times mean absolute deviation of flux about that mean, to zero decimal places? 41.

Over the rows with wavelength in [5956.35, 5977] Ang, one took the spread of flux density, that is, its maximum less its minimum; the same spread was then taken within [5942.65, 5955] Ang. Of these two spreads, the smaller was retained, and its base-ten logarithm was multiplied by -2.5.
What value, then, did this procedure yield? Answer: -1.7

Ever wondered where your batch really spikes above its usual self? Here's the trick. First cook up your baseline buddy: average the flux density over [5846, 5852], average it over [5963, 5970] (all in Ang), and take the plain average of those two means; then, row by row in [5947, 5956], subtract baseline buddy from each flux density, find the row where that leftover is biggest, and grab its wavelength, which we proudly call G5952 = 5954.29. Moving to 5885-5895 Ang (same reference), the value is 5890.20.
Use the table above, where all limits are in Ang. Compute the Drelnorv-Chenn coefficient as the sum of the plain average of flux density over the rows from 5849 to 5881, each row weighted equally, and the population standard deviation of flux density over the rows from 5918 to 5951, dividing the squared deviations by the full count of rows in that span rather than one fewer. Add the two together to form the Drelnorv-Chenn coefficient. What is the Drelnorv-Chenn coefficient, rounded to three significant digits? 20.9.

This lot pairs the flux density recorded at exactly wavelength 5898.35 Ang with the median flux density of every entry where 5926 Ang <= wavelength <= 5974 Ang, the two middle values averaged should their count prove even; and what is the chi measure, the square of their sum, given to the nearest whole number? 1459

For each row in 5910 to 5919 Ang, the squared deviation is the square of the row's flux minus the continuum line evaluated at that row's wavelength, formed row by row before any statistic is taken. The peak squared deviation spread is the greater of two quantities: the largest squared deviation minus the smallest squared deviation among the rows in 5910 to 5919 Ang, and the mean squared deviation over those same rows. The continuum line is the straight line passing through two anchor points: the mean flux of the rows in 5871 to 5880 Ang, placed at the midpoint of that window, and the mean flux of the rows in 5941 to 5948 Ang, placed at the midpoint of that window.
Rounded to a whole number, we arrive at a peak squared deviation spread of 7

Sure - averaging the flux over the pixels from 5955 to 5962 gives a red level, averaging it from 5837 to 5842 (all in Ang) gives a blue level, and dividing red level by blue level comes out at 1.01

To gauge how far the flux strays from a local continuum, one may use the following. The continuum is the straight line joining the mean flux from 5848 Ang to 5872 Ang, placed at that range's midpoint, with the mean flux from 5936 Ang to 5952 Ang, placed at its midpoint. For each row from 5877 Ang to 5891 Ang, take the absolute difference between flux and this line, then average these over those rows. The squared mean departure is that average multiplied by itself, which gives 9.4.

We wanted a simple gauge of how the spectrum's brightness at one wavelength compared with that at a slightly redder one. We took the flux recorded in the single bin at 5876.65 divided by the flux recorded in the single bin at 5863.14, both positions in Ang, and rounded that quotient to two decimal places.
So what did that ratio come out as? 1.06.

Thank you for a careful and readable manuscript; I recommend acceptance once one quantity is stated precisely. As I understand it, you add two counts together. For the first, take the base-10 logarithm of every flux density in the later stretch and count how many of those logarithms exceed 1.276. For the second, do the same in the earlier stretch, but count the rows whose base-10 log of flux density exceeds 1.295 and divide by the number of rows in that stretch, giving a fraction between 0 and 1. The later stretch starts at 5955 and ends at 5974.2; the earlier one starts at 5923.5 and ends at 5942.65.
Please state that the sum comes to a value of 12.4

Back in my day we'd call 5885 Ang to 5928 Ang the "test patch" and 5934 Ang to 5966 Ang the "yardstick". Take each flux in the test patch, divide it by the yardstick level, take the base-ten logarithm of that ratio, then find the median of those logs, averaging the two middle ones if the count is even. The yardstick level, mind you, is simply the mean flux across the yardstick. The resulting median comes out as -0.019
